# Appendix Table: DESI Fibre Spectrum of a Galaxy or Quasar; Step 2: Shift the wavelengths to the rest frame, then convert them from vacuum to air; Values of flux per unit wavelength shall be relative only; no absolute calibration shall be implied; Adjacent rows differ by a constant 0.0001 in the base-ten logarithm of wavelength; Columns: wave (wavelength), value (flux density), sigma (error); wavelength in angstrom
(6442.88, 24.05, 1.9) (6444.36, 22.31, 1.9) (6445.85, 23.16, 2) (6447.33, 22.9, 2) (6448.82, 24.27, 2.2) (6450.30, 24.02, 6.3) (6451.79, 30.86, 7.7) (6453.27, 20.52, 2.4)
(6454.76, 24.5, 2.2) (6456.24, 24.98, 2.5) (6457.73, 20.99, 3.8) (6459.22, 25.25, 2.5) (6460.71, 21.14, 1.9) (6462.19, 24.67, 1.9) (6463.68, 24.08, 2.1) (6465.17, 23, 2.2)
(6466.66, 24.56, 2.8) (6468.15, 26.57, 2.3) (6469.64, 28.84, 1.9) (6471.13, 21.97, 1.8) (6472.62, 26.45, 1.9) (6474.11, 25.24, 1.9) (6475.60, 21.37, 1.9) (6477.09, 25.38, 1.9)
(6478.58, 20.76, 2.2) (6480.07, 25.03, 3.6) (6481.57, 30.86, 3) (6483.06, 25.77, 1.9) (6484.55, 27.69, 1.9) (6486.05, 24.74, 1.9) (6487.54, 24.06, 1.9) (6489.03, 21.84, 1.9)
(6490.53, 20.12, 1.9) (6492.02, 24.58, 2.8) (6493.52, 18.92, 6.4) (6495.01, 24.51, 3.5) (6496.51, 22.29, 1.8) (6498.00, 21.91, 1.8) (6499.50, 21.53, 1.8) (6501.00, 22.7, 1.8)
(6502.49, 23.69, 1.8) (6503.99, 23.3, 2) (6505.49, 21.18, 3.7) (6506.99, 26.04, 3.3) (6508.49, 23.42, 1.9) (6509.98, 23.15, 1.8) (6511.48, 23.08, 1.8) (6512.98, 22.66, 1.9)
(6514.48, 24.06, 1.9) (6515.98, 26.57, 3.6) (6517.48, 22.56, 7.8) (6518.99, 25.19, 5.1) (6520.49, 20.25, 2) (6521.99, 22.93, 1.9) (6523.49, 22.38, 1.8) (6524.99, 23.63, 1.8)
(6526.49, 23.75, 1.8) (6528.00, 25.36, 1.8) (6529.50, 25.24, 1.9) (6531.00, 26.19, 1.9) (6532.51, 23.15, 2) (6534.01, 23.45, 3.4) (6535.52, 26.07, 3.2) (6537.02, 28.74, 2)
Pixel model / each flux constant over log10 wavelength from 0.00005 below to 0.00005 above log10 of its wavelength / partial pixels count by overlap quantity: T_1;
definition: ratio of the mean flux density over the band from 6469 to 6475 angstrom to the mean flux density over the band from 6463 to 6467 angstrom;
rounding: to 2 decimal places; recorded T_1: 1.07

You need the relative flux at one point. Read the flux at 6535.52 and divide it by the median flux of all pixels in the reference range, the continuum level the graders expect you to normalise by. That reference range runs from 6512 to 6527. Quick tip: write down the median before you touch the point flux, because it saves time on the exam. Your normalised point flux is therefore 1.12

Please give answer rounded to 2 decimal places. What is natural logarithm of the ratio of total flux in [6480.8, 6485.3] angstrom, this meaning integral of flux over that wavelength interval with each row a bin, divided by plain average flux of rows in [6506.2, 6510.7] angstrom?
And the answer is 1.65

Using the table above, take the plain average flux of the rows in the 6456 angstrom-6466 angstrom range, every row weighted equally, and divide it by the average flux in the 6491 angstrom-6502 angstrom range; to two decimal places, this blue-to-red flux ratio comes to 1.05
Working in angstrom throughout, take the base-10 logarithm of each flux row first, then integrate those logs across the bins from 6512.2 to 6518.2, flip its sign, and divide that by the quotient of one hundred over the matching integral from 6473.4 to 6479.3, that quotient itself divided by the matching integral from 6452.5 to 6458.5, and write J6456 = -5.42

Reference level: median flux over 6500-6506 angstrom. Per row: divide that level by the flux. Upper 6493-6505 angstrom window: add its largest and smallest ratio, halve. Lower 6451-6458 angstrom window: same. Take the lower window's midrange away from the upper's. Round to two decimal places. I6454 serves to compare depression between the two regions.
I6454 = 0.14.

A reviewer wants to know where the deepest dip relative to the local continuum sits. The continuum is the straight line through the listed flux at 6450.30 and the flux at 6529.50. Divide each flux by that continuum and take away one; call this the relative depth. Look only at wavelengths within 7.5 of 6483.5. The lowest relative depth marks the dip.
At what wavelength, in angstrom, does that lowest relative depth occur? 6490.53 angstrom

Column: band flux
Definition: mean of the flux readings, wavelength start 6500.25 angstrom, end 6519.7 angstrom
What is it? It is 23.7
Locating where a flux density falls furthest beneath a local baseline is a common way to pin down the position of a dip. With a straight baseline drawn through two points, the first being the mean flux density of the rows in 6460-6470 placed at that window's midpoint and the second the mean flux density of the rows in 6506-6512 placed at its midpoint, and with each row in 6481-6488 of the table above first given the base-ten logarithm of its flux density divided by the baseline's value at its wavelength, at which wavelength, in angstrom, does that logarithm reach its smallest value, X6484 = 6487.54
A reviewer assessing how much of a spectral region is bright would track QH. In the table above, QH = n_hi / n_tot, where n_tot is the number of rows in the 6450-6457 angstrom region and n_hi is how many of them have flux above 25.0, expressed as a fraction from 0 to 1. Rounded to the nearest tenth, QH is 0.2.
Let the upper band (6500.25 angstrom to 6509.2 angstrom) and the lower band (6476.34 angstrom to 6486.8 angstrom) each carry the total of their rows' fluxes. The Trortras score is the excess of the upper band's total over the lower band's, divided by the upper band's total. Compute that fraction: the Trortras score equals -0.3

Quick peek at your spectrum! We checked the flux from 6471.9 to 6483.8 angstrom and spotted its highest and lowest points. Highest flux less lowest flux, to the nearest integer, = 10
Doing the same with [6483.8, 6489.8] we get 6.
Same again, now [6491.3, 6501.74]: 6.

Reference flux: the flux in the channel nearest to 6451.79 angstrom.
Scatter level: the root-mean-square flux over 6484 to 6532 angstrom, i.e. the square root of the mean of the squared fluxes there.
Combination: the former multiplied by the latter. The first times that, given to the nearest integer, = 725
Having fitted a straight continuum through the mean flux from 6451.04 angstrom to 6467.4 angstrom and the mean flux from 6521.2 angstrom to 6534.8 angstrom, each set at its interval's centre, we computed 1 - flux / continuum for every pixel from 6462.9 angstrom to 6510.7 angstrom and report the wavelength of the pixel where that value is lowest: 6481.57 angstrom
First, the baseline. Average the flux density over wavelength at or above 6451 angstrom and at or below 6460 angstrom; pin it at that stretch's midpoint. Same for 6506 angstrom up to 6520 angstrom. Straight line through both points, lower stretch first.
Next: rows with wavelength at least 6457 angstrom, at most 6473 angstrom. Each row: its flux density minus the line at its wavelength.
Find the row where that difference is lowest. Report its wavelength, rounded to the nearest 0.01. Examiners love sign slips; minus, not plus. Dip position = 6457.73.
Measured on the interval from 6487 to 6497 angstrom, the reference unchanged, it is 6493.52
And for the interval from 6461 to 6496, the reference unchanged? 6493.52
